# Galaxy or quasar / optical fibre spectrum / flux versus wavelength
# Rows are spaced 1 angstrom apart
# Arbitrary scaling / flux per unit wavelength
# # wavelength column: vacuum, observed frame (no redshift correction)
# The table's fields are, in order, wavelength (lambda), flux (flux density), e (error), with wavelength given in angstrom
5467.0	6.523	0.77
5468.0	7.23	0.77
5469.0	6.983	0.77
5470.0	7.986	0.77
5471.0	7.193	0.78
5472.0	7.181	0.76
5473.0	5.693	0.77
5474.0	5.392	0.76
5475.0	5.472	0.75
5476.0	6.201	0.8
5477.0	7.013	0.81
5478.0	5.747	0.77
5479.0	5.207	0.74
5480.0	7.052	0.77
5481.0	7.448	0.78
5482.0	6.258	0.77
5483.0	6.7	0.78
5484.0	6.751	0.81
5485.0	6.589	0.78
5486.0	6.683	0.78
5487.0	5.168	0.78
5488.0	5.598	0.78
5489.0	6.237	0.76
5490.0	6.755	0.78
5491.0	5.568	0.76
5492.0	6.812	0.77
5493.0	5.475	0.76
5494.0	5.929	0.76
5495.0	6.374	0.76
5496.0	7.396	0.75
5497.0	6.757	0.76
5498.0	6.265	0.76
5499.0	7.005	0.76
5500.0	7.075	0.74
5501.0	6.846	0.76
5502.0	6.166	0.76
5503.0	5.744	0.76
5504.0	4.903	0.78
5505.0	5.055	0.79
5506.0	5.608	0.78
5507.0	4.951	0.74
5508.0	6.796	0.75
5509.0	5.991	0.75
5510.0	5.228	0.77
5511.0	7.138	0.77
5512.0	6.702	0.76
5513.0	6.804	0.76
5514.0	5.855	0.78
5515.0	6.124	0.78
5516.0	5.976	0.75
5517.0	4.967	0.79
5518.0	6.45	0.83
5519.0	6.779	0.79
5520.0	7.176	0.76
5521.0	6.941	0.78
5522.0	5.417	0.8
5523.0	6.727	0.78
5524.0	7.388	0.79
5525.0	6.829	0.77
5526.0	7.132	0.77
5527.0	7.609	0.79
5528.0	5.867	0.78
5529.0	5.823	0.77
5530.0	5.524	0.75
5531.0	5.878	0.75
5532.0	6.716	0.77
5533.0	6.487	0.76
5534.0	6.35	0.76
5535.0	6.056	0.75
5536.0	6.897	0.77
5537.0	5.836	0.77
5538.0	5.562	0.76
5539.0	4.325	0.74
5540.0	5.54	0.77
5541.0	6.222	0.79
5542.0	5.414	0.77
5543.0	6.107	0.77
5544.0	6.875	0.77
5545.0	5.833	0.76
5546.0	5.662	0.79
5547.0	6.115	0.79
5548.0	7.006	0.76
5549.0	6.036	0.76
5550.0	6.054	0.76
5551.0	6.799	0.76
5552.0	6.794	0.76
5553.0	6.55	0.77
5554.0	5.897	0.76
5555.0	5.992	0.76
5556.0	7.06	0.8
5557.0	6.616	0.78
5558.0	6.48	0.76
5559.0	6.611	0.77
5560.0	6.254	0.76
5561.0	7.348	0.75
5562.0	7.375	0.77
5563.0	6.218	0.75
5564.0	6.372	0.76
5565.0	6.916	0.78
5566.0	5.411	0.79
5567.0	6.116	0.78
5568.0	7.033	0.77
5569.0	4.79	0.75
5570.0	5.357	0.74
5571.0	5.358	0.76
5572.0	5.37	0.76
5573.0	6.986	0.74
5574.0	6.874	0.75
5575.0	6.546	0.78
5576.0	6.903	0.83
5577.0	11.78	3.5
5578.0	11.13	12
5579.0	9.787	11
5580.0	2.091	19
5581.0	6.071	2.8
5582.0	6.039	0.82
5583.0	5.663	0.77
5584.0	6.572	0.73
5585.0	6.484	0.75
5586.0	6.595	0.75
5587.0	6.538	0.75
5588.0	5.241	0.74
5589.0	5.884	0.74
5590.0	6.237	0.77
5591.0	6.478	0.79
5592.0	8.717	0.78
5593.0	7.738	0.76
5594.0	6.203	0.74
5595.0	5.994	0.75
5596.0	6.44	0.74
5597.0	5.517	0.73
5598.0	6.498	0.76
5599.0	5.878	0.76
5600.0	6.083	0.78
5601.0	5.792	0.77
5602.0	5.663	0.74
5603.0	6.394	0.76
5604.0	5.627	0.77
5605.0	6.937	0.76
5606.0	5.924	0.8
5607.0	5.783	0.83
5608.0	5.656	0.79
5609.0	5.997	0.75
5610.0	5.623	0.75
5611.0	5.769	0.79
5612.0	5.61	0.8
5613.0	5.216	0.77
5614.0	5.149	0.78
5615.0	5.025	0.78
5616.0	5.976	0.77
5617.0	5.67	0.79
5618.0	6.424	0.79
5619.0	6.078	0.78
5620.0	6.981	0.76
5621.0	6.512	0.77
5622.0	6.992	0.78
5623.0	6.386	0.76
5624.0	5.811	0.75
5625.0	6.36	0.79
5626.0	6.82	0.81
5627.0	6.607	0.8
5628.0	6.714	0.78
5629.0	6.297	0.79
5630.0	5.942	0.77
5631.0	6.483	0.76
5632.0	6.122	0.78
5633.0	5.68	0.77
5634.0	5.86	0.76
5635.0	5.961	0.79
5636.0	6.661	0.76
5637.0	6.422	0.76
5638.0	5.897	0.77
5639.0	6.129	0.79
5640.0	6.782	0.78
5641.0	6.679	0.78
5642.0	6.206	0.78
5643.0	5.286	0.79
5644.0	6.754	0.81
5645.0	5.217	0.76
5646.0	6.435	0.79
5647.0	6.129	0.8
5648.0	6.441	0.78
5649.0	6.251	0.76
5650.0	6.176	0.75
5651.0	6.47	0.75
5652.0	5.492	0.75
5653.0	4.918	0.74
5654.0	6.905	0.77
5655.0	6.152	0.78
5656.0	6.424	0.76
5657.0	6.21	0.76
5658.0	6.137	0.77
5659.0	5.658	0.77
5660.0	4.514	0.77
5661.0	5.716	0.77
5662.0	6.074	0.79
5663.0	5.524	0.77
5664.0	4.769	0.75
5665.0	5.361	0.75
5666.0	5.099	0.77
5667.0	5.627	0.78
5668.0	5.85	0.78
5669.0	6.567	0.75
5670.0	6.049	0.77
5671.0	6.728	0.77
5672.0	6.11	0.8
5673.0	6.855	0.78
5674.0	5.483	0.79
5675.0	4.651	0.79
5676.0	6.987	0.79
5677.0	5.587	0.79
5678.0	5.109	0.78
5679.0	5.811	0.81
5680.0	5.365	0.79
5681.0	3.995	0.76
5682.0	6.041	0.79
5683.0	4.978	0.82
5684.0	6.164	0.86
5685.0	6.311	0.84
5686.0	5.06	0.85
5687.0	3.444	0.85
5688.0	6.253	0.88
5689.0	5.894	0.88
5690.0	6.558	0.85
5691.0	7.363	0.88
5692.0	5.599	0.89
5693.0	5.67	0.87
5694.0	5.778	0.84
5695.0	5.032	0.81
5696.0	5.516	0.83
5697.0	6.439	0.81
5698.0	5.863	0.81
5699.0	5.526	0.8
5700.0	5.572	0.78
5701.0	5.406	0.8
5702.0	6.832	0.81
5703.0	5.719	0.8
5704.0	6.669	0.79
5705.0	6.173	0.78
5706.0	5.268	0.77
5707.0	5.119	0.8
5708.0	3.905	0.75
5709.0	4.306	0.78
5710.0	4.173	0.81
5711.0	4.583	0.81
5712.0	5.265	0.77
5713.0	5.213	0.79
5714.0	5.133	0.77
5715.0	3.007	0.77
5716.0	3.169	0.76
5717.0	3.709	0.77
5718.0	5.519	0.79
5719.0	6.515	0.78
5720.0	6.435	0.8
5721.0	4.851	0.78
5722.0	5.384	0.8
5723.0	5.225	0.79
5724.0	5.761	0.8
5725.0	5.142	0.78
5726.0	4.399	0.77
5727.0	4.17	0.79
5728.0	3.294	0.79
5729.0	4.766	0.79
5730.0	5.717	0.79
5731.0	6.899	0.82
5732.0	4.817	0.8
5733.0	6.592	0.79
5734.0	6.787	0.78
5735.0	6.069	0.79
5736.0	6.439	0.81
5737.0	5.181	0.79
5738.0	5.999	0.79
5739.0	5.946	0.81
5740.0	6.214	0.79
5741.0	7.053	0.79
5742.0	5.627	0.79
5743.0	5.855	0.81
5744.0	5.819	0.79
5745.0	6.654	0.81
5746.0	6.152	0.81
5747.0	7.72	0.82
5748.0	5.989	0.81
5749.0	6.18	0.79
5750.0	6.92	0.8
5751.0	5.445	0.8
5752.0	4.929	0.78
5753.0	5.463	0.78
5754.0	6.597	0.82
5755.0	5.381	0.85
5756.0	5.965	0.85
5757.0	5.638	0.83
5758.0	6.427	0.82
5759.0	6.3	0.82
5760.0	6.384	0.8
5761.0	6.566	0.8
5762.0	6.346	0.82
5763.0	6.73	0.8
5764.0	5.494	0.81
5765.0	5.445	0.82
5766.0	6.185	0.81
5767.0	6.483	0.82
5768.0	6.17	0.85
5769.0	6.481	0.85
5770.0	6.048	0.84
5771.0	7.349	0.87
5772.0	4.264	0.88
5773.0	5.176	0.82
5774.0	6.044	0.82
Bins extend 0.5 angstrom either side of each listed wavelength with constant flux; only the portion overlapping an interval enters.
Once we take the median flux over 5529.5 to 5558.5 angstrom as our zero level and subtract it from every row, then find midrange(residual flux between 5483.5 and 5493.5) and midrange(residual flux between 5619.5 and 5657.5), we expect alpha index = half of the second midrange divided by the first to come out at 0.6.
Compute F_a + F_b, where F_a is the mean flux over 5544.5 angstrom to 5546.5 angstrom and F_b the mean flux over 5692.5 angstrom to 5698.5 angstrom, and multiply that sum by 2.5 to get 28.7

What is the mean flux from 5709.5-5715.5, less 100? -95.4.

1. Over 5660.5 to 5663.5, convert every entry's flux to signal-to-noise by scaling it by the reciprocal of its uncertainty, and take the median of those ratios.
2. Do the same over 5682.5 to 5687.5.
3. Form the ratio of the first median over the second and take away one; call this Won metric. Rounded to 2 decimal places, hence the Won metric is 0.22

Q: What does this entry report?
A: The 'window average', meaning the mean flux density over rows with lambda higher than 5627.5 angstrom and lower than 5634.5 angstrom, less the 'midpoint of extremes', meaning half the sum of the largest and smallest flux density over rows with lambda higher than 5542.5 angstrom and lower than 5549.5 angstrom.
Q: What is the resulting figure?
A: -0.18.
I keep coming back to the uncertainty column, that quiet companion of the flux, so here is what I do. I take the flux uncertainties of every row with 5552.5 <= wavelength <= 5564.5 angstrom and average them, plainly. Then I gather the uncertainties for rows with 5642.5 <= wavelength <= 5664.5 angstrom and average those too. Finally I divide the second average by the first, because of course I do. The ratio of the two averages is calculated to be 1.01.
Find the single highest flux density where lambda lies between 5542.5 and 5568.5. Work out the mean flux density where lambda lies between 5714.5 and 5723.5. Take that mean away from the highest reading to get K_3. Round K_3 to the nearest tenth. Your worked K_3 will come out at 2.5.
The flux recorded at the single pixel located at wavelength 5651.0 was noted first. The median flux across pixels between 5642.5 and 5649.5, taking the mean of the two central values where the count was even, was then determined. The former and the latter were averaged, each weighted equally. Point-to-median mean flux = 6.4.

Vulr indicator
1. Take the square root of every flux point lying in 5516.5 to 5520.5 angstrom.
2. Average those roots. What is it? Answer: 2.51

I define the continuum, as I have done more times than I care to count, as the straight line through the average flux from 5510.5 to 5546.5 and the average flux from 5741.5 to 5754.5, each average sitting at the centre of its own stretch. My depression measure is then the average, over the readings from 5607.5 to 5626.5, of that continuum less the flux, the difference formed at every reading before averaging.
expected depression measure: 0.19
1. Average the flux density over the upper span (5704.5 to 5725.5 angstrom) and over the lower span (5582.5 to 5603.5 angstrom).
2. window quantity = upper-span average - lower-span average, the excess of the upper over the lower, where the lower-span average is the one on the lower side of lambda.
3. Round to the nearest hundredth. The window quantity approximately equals -1.37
